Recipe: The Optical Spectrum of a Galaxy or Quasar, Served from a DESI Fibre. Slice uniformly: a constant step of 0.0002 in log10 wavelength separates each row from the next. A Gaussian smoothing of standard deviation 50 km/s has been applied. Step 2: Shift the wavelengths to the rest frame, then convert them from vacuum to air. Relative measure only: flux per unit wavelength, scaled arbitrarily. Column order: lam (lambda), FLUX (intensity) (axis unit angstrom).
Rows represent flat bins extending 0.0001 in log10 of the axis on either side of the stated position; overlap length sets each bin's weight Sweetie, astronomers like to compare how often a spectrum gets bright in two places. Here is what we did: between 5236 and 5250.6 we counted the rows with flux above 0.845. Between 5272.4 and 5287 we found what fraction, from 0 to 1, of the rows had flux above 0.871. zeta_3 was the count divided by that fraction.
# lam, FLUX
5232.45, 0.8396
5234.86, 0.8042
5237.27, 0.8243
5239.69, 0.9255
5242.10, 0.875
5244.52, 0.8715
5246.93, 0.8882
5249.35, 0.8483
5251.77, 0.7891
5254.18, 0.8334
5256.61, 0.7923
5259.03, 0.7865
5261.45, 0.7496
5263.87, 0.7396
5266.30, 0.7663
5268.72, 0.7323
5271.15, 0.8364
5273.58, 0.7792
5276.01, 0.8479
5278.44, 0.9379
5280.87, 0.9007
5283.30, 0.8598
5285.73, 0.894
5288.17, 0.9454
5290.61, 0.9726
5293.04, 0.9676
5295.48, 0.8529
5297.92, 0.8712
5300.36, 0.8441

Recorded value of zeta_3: 10.0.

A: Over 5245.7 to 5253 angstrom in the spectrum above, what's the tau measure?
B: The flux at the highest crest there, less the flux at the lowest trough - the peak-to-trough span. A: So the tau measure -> 0.099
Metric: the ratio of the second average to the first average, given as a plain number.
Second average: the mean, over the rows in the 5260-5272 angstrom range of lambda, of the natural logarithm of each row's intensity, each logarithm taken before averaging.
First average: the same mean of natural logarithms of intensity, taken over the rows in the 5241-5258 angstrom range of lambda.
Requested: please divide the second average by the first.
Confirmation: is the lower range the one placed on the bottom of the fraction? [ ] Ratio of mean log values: 1.6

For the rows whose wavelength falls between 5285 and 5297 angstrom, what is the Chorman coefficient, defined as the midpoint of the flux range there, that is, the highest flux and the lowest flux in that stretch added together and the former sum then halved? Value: 0.91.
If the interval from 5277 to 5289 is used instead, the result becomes 0.90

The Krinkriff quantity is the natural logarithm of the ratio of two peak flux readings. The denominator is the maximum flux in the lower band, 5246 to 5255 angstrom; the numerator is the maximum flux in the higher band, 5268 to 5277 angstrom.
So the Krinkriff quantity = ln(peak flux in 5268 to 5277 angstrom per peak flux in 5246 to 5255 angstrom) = 0.0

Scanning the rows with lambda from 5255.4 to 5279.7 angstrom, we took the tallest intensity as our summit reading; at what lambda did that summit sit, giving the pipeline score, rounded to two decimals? 5278.44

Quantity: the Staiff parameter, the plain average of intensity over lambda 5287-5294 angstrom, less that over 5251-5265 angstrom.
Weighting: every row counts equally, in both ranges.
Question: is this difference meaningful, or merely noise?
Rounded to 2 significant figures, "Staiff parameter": 0.18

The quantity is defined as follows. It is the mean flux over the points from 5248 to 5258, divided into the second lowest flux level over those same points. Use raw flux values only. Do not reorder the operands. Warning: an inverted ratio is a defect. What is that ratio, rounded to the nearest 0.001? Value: 0.971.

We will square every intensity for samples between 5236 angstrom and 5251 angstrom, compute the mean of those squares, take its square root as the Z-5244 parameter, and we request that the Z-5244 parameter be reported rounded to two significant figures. 0.87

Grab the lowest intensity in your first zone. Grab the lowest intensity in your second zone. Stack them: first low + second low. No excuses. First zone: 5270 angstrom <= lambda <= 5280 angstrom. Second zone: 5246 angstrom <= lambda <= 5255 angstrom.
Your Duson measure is 1.57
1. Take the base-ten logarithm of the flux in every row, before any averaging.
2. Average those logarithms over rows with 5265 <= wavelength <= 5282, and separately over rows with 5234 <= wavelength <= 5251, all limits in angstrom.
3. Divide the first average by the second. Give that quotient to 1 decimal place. 1.3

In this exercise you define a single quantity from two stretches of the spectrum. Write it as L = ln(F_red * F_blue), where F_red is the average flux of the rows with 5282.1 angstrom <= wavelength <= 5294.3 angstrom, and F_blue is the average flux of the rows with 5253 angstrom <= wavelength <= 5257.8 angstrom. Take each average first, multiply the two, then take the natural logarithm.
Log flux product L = -0.28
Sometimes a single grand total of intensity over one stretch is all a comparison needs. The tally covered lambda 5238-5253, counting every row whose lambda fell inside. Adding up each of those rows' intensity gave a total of 5.2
